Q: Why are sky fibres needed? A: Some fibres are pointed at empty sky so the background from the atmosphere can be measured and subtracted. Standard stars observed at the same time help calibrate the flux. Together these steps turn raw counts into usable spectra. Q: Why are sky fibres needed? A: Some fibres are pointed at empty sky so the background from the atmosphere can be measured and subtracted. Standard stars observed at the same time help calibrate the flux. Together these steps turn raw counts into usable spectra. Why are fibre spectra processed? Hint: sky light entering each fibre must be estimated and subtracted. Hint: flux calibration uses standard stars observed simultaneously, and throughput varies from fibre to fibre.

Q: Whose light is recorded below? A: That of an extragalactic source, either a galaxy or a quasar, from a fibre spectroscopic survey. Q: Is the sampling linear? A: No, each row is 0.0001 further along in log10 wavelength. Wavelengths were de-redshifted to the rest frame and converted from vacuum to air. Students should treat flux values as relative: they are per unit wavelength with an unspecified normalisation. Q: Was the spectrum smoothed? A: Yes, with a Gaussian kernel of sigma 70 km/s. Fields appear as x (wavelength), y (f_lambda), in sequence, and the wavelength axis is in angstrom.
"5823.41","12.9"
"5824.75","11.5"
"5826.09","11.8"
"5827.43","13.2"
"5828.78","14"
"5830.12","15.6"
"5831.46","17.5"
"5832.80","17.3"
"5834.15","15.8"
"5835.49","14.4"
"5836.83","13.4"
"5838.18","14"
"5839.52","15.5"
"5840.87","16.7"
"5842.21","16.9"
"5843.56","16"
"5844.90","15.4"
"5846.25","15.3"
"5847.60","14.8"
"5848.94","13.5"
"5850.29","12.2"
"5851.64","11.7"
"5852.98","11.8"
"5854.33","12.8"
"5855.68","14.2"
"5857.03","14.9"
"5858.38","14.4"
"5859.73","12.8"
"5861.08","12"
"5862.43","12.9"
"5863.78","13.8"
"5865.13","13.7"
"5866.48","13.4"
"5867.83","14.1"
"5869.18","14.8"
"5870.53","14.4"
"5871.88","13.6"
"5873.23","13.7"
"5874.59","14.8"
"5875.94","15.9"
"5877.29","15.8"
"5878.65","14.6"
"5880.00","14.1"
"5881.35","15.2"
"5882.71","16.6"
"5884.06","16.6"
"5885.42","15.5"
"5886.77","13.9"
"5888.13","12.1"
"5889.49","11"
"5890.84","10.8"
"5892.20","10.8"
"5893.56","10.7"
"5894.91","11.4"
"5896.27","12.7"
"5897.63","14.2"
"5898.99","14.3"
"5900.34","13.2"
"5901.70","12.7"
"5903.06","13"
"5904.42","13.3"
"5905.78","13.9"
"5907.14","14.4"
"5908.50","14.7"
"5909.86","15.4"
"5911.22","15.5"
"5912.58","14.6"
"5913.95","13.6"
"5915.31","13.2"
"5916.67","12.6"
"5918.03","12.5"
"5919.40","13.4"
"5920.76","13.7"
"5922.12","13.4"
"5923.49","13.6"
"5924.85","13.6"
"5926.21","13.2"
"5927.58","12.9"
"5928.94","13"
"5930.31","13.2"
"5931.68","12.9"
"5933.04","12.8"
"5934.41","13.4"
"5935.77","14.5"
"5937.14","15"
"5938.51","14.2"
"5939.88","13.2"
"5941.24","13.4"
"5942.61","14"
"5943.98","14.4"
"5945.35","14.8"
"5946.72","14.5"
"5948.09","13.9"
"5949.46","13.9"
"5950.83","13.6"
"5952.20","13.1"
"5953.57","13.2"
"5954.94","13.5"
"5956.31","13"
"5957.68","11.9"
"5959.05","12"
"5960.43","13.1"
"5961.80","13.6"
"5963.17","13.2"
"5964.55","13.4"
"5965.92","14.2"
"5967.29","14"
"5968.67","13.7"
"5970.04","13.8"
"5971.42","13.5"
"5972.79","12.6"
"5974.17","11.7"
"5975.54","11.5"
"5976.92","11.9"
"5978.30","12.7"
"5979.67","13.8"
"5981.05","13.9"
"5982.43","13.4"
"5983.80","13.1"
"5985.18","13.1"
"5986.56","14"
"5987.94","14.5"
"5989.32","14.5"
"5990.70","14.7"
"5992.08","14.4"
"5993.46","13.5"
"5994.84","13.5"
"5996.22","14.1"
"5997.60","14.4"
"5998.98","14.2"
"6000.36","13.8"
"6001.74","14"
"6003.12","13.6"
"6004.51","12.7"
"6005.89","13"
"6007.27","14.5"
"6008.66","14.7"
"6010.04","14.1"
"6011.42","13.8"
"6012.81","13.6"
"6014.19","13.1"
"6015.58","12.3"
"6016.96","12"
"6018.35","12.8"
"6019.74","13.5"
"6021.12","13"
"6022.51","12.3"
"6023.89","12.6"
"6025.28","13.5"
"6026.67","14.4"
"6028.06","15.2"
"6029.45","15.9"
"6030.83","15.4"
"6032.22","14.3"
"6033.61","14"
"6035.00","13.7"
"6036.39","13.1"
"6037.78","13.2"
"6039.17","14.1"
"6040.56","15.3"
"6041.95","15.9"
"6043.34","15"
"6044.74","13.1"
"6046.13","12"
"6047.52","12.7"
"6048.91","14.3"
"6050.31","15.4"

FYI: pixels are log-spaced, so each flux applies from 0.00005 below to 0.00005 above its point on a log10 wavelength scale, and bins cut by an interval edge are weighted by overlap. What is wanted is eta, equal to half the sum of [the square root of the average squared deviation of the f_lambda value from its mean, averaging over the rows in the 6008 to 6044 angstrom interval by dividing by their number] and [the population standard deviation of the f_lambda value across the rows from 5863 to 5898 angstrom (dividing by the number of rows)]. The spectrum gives 1.41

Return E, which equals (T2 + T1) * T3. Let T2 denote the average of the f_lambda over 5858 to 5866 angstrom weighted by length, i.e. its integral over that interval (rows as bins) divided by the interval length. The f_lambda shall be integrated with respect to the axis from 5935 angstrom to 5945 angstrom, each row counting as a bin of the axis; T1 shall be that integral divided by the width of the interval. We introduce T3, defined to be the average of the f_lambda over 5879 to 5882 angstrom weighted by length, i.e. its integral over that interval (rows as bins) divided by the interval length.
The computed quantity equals 401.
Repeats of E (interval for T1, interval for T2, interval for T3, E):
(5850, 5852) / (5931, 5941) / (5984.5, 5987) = 346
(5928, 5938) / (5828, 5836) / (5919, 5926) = 397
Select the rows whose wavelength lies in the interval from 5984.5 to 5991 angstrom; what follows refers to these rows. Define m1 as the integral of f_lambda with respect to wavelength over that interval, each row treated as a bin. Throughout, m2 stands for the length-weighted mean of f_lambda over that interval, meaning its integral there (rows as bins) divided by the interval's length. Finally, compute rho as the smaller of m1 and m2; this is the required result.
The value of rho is 14.1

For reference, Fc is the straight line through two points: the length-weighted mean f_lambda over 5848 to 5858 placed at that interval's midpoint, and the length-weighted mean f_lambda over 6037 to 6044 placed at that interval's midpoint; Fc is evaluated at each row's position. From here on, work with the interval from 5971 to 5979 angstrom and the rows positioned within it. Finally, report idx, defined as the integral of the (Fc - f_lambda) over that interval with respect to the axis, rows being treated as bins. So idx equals 15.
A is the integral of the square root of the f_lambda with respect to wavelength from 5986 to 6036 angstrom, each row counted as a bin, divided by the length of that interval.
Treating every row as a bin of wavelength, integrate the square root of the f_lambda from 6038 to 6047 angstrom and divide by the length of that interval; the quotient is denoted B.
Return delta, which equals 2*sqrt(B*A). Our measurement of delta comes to 7.47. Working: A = 3.72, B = 3.76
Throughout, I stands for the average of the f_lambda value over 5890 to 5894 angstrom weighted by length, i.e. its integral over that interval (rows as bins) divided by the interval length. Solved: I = 10.8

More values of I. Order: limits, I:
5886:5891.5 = 12.0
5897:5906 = 13.5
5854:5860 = 13.9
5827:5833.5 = 15.6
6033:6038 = 13.5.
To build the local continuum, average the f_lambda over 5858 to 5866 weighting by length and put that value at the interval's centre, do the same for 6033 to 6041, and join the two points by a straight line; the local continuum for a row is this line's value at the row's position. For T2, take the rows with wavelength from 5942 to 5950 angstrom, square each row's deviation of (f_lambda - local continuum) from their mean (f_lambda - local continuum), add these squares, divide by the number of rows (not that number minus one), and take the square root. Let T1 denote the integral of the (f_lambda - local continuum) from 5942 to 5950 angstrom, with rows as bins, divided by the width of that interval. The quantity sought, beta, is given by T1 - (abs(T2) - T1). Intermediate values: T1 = 0.7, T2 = 0.3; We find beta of 1.1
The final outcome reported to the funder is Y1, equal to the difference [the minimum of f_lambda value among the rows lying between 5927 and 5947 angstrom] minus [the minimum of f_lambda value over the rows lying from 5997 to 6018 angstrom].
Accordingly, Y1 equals 0.8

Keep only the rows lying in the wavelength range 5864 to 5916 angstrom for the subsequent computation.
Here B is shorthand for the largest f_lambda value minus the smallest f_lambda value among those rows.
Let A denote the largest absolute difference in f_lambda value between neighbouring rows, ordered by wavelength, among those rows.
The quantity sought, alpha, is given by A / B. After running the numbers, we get 0.31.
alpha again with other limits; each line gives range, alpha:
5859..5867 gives 0.50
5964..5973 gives 0.56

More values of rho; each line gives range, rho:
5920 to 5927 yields 13.5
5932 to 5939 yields 13.9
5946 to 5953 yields 13.8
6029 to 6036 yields 14.6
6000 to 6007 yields 13.5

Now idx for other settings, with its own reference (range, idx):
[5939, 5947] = -1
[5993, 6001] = 3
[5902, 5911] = -5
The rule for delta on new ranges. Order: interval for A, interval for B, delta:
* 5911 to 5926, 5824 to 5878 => 7.45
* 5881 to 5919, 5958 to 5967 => 7.30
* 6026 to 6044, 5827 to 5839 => 7.69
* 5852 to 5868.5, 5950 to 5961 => 7.25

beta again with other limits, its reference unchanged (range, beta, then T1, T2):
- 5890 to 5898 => -4.6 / -1.7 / 1.3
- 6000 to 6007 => -1.0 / -0.3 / 0.5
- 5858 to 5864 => -1.1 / -0.2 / 0.8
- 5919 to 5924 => 0.0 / 0.1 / 0.1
